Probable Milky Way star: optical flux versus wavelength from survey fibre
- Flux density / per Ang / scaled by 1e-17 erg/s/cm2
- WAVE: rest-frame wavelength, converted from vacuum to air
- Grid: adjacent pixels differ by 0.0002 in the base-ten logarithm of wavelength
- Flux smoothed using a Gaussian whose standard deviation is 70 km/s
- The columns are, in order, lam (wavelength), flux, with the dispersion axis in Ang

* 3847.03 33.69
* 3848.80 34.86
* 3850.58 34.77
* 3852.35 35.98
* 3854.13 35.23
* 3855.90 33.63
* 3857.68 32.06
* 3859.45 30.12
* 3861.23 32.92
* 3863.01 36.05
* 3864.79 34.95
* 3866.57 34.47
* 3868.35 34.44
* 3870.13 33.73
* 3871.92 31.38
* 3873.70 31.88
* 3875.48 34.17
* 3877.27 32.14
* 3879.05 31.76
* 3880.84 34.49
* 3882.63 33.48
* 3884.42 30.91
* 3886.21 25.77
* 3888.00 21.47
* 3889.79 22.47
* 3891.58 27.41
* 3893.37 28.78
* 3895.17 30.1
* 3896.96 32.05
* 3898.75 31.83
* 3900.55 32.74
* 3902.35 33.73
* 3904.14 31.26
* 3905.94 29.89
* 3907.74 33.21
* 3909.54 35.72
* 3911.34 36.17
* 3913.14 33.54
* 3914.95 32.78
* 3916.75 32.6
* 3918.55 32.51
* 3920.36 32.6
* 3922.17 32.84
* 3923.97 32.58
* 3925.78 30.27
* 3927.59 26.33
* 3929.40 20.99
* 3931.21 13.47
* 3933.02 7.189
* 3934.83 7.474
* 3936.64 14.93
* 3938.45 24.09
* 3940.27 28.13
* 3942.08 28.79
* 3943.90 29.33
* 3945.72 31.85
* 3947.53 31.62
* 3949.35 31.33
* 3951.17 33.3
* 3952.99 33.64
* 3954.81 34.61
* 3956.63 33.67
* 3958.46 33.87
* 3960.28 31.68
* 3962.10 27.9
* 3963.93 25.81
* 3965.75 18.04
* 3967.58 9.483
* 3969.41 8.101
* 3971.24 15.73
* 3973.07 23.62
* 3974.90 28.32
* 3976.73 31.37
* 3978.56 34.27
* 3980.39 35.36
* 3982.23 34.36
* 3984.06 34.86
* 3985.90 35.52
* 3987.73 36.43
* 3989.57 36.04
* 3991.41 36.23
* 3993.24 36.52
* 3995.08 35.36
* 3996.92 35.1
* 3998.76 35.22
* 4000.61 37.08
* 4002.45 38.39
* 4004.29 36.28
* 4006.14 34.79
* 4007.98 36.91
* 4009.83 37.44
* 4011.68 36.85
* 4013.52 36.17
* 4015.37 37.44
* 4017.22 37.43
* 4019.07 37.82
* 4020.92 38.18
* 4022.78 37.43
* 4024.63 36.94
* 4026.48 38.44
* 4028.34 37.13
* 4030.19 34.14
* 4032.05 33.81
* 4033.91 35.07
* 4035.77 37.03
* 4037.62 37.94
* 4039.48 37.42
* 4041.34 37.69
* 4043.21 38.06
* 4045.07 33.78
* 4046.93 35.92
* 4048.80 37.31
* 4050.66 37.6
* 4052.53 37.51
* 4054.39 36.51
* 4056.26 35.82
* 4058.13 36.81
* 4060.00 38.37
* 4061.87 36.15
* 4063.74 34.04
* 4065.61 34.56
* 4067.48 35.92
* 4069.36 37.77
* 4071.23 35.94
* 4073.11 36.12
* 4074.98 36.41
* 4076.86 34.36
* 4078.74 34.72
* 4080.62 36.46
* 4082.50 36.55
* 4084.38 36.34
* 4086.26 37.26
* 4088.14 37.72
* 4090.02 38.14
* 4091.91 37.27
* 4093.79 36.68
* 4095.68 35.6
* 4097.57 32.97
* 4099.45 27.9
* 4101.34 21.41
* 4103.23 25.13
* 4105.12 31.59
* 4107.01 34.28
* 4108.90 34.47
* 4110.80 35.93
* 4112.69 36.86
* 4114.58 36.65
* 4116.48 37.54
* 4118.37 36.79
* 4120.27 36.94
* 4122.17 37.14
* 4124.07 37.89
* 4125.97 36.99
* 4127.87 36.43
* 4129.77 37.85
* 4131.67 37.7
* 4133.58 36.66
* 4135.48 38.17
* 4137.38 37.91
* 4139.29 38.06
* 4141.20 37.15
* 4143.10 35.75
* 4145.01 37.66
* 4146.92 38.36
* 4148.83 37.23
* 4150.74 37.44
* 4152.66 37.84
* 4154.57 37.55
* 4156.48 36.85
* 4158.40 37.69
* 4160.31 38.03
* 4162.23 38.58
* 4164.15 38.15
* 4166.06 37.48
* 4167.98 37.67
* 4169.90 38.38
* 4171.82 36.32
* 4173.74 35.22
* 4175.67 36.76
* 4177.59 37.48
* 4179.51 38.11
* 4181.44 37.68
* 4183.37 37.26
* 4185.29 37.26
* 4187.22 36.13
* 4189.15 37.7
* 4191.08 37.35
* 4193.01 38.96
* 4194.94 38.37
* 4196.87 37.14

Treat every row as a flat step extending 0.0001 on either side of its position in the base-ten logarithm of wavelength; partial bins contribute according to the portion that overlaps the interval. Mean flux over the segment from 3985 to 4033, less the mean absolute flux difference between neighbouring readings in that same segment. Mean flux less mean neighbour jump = 36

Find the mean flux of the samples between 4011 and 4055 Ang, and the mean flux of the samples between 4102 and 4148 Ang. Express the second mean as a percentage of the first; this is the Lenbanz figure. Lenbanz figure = 98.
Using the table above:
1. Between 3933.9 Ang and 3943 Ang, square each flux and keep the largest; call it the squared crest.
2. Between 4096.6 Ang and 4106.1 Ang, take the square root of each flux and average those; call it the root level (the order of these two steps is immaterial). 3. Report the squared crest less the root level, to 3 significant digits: 824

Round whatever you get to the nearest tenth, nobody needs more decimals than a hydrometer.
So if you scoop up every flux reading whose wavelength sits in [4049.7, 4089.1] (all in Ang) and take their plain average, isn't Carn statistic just 36.3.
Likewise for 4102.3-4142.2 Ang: 36.1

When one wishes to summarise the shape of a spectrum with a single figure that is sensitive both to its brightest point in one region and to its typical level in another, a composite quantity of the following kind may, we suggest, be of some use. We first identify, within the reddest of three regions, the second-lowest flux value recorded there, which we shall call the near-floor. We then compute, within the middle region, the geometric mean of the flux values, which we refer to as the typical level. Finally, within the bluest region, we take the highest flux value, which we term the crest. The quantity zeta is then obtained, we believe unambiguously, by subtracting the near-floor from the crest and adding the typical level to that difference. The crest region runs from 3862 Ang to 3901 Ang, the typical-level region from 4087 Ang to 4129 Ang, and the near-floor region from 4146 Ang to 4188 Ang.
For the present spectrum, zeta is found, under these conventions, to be 34.2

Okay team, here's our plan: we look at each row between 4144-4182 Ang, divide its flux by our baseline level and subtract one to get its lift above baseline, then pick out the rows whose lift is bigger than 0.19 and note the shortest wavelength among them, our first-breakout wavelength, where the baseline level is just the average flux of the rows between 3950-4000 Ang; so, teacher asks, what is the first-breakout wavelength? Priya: 4145.01 Ang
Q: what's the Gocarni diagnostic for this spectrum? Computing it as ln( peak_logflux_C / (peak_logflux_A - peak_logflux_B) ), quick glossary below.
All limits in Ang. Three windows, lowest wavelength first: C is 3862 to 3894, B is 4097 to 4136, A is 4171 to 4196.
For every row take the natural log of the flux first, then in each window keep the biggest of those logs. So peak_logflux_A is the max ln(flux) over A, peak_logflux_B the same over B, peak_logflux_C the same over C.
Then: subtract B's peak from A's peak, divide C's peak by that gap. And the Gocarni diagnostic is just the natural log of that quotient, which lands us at 5.2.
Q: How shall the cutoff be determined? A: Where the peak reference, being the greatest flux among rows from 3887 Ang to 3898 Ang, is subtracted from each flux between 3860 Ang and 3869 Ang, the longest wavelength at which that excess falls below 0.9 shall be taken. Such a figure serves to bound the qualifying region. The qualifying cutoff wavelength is 3861.23 Ang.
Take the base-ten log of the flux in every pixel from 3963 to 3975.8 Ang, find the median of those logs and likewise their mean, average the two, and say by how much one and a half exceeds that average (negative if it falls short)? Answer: 0.26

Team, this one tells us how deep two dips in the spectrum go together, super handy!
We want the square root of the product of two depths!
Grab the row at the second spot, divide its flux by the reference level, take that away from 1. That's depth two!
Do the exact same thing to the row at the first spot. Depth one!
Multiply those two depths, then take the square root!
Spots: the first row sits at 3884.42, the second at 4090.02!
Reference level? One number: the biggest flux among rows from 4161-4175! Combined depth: 0.048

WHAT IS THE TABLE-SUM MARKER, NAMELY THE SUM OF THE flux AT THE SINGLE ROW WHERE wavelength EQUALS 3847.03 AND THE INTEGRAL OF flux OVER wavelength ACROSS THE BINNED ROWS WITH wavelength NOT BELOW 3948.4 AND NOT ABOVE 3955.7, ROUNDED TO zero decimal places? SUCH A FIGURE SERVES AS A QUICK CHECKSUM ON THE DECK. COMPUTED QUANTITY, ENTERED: 276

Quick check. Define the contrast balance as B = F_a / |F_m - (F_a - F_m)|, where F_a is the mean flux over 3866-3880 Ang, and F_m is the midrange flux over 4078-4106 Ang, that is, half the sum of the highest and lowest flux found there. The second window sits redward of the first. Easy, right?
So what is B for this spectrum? 1.2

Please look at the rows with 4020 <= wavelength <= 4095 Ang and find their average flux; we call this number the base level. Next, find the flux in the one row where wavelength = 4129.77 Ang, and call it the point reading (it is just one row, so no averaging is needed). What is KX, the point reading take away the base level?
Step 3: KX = 1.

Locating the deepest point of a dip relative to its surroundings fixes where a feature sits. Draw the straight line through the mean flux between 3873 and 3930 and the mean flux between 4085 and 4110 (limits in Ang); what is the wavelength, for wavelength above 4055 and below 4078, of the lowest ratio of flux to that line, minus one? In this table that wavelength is 4063.74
